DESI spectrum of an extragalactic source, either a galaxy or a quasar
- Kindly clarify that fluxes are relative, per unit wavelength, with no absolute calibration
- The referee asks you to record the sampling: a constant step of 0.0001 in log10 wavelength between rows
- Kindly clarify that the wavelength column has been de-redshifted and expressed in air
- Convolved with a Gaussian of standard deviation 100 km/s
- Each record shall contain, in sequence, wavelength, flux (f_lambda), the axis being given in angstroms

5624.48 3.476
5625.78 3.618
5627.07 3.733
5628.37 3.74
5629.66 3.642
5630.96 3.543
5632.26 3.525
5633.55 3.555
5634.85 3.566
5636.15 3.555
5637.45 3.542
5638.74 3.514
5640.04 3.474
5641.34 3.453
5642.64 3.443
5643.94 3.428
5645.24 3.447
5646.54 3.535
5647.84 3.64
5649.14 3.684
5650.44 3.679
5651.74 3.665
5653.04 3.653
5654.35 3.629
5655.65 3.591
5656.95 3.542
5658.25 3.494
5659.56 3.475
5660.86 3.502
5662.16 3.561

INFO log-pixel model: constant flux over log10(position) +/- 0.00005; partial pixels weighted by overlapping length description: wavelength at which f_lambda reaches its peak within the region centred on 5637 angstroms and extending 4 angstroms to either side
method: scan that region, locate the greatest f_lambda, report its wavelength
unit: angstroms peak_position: 5634.85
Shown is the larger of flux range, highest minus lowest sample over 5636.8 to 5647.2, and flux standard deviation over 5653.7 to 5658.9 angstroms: 0.11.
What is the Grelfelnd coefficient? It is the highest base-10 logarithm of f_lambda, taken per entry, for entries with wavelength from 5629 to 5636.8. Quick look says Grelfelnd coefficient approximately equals 0.561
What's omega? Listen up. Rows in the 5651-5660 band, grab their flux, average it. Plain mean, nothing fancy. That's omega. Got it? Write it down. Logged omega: 3.58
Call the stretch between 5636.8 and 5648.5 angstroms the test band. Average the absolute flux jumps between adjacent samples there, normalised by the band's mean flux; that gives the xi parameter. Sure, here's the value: 0.012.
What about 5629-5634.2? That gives 0.014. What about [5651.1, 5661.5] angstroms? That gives 0.009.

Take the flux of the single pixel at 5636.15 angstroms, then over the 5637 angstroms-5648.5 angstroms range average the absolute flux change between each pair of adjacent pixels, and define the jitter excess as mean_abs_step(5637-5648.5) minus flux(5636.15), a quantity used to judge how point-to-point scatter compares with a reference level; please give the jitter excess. -3.51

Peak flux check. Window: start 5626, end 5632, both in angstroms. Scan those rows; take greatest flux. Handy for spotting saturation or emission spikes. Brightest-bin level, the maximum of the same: 3.74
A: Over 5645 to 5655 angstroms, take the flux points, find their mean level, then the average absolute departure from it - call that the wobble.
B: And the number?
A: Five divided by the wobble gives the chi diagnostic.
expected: 80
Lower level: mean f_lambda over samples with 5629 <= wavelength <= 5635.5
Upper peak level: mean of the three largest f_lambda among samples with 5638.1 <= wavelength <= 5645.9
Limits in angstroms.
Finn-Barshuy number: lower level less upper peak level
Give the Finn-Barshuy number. 0.09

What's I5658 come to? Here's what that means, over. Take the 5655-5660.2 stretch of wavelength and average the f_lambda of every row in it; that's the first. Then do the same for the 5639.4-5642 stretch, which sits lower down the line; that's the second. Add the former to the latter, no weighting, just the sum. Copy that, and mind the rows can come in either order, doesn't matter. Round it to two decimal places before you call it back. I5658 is 6.99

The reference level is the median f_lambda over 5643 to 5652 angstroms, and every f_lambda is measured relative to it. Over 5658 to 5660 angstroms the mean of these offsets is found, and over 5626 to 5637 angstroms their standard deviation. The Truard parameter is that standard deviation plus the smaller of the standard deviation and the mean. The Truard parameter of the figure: -0.07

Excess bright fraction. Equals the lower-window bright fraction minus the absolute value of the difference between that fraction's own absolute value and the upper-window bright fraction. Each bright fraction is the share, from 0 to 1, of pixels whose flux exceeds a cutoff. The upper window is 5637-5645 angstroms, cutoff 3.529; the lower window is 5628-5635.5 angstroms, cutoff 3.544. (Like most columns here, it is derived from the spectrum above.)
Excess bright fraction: 0.2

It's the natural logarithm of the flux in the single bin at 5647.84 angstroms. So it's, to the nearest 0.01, 1.29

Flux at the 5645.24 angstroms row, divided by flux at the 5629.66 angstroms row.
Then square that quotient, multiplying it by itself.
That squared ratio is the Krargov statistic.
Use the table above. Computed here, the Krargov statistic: 0.90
